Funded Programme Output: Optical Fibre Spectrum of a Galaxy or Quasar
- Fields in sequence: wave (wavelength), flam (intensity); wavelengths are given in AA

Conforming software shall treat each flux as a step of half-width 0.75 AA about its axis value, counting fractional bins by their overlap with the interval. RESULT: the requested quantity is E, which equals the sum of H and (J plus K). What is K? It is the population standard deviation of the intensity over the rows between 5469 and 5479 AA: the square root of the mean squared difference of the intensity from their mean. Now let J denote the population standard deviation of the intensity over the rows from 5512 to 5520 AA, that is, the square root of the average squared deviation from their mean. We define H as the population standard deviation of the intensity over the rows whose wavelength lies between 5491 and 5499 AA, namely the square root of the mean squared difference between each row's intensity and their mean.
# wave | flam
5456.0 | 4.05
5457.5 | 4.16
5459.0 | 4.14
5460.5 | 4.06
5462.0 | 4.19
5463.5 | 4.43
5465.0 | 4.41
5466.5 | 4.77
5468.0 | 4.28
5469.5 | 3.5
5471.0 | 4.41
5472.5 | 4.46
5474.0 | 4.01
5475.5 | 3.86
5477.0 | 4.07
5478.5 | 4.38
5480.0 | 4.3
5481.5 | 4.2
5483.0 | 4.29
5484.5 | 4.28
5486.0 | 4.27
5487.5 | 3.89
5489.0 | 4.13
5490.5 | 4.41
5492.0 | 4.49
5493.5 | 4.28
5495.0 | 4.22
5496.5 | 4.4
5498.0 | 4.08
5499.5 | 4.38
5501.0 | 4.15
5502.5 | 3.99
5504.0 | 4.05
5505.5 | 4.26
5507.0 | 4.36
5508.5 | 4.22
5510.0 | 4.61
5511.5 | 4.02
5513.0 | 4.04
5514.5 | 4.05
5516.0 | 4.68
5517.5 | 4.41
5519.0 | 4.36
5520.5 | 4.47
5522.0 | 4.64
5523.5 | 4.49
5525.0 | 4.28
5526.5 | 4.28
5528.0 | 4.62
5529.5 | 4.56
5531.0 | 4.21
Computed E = 0.71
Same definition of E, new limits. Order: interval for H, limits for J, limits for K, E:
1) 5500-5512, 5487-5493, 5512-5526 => 0.65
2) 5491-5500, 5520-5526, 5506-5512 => 0.48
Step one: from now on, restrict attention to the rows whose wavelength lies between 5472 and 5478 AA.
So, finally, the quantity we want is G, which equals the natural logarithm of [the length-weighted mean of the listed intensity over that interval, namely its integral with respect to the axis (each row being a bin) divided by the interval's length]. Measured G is 1.41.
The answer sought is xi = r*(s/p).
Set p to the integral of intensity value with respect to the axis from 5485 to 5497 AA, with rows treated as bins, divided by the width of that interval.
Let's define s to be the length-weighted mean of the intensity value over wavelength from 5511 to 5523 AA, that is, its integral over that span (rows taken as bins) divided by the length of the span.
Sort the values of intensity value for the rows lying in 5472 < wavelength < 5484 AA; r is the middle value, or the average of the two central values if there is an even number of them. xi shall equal 4.33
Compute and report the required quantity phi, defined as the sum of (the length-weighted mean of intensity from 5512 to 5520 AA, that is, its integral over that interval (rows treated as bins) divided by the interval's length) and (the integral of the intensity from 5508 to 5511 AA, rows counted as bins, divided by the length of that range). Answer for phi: 8.70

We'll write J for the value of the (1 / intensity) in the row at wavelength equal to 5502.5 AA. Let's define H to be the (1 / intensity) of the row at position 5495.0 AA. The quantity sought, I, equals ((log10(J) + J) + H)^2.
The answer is 0.013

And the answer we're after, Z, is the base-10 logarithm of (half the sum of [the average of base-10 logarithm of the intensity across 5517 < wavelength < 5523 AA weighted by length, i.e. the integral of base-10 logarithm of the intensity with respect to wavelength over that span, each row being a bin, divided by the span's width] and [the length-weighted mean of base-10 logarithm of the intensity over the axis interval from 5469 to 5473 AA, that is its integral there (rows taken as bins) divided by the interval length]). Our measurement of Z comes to -0.199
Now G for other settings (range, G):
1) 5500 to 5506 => 1.42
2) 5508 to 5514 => 1.44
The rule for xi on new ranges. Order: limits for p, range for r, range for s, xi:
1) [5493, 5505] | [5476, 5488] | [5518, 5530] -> 4.55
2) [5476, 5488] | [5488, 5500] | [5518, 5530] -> 4.59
